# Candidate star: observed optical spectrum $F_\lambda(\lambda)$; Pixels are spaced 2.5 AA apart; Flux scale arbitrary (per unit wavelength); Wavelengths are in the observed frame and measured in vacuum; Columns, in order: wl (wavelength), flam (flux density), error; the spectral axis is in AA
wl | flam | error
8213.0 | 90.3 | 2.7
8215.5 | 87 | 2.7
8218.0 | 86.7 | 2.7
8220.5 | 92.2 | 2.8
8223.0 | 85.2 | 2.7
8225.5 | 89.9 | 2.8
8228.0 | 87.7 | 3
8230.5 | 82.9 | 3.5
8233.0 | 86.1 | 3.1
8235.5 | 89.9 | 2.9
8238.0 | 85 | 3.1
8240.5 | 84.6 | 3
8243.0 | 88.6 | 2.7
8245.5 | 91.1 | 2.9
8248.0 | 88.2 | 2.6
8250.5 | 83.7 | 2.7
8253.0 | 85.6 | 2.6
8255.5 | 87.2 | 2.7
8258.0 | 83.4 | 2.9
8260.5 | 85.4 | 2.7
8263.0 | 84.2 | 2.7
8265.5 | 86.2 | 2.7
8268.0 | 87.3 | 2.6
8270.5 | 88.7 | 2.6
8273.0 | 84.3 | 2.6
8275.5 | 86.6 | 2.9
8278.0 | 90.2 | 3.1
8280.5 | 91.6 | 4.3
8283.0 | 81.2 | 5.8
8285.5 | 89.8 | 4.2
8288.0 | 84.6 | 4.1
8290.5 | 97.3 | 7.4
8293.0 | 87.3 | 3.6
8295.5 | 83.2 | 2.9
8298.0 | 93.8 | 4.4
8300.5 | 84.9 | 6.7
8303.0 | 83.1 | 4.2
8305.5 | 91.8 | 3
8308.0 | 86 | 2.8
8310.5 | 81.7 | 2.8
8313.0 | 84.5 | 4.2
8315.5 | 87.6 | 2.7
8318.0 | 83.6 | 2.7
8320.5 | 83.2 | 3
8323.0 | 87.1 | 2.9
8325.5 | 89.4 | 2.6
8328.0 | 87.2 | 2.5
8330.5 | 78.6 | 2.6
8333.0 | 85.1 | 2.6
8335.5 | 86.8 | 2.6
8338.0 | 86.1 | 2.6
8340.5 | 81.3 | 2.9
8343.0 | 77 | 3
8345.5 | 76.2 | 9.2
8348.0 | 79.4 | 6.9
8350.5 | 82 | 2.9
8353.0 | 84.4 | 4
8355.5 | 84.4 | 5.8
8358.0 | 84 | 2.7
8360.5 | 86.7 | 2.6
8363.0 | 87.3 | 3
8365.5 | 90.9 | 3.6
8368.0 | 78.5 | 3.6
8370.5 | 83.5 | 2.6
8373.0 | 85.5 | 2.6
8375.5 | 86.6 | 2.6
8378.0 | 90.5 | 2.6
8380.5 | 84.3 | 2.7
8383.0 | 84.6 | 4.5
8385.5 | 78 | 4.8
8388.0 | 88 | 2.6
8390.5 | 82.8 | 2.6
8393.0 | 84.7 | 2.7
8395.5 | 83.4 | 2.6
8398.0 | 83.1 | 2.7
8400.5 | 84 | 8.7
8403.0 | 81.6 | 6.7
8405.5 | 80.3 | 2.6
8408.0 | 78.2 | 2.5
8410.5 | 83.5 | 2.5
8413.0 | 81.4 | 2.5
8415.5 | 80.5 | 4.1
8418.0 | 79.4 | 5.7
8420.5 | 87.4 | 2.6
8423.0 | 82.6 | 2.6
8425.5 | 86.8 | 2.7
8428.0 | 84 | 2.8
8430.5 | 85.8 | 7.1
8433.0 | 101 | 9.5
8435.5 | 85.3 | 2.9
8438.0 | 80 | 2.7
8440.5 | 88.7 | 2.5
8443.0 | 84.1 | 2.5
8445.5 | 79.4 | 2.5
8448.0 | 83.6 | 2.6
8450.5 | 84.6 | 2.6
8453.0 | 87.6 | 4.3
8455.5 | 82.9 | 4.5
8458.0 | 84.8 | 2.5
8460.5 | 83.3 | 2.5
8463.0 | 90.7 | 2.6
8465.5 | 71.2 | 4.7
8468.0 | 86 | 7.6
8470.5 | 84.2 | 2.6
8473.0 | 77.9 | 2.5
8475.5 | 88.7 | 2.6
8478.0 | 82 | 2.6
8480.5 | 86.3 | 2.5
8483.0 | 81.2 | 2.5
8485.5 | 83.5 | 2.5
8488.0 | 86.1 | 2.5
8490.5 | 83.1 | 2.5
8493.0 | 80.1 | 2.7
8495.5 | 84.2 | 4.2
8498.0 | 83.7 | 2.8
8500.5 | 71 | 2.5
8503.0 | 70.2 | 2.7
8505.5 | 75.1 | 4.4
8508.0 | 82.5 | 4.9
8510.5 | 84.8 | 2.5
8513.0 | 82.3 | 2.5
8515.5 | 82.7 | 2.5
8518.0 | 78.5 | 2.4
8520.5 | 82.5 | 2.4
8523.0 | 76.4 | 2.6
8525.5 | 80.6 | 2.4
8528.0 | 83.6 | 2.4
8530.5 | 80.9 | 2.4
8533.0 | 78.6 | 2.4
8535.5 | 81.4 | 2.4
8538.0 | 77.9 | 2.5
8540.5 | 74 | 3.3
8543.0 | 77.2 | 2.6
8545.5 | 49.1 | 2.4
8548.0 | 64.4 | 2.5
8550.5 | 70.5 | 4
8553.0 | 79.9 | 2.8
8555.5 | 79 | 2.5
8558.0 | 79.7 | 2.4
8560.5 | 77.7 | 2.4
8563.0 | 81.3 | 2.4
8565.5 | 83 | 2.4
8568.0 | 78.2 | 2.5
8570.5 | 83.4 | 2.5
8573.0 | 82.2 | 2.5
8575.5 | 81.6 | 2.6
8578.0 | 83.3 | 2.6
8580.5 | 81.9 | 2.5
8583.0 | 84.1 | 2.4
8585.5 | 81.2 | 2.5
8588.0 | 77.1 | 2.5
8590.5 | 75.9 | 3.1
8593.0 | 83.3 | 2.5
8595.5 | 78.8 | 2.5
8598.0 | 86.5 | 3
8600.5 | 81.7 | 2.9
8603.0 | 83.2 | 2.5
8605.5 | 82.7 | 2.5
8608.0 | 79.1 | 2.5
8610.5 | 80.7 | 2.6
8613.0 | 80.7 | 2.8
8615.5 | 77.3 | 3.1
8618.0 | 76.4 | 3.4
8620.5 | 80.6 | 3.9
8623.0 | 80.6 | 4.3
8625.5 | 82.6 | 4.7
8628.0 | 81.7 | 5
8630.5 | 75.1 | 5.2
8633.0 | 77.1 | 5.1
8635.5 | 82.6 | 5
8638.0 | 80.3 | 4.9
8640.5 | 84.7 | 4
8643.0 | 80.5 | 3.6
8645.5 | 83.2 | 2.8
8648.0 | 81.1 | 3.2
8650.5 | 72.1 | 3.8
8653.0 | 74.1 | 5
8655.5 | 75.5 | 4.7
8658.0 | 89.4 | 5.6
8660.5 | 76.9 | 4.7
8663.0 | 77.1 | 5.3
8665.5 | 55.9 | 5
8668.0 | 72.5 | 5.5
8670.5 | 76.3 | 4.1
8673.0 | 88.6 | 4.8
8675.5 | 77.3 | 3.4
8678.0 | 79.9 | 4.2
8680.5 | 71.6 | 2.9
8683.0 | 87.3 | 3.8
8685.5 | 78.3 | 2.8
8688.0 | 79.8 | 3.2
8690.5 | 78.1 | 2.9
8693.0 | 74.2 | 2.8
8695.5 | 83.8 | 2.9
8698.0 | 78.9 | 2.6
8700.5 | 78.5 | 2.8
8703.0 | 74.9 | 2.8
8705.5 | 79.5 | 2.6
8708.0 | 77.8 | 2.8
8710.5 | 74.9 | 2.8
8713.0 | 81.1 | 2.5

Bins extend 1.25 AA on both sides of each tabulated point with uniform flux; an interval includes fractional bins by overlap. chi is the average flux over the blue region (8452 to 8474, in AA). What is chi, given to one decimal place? 83.2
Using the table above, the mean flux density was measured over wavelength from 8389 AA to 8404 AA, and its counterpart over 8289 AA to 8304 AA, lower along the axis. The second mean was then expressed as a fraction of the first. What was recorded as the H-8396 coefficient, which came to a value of 1.06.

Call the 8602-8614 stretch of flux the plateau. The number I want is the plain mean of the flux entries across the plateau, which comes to 81.3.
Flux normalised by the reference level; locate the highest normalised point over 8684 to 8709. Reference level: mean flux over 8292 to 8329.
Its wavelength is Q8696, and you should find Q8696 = 8695.5 AA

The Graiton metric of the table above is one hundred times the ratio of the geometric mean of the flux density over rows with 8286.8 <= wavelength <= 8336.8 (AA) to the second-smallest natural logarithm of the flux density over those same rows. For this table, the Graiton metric 1959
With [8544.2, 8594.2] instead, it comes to 1857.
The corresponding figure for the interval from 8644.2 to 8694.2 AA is 1805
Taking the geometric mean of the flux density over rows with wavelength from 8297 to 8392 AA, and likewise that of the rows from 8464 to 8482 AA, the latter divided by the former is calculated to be 0.971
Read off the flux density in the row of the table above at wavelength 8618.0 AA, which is 76.4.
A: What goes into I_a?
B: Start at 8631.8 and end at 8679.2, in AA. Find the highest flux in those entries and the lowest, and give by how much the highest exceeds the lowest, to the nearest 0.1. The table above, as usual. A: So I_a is 33.5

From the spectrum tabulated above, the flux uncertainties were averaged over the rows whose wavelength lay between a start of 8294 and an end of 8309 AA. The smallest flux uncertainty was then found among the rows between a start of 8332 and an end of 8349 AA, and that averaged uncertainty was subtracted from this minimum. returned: -1.4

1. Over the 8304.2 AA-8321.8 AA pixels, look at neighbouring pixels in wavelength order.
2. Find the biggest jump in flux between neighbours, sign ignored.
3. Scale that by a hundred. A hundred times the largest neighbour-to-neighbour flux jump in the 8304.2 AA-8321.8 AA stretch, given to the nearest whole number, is 580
